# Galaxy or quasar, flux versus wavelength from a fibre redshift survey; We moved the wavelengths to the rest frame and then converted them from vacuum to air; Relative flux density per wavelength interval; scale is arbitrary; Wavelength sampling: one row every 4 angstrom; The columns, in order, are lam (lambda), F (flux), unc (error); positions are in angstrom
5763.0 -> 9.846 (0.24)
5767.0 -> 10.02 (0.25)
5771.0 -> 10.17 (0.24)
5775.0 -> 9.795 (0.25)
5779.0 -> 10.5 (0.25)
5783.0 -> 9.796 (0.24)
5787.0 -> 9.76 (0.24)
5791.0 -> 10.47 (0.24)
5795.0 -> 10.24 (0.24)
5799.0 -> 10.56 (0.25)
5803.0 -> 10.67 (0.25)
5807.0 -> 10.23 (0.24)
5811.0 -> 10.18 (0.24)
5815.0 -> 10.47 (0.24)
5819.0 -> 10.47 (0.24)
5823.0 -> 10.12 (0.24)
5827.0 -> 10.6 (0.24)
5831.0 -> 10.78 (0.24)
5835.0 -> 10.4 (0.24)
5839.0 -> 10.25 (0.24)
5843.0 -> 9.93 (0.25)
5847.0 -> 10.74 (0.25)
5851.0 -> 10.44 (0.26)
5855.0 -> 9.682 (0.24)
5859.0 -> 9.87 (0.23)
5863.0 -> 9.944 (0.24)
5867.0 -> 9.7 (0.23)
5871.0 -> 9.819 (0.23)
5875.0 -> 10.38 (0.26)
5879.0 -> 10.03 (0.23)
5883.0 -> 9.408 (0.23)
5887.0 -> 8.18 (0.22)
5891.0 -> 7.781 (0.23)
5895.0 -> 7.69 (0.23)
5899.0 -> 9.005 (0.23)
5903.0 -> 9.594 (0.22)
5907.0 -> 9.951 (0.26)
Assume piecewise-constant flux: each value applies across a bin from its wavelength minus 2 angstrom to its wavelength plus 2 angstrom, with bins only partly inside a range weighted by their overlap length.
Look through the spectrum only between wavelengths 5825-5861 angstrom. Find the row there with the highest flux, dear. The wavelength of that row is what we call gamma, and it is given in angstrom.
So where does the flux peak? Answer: 5831.0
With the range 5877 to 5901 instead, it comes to 5879.0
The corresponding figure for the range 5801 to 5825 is 5803.0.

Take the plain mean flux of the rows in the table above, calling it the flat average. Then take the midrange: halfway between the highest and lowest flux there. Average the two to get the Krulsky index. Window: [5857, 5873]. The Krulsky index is 9.8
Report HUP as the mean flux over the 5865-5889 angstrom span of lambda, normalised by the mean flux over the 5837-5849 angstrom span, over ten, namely 0.093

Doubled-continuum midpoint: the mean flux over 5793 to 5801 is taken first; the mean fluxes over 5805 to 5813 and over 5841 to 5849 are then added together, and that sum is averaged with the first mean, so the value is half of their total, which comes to 15.5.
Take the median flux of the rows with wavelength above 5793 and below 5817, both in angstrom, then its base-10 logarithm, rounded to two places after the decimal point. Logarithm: 1.02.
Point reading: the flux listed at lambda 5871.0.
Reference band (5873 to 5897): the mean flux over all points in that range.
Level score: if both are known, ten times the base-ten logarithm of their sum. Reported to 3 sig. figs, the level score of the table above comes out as 12.7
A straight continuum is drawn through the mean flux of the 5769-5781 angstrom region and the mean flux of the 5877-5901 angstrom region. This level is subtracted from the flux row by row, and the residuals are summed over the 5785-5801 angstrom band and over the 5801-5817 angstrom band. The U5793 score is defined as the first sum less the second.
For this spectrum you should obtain -1.3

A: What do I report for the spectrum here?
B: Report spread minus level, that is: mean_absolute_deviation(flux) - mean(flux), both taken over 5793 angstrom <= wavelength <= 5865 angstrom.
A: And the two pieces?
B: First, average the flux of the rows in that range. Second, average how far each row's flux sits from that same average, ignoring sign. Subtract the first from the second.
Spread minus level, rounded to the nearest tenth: -10.0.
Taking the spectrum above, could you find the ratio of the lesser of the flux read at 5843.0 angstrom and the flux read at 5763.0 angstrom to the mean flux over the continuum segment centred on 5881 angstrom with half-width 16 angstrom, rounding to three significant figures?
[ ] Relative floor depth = 1.08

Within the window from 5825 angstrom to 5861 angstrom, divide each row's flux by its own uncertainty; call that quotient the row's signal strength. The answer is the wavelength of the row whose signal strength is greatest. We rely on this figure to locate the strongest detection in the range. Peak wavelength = 5831.0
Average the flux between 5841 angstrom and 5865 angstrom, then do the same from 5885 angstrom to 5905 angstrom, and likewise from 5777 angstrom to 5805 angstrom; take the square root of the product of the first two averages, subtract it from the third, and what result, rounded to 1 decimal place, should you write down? 1.0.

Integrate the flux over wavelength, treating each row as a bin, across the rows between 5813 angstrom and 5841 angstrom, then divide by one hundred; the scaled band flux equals 2.92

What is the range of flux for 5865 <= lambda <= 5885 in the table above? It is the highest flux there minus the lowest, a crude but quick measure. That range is 1.0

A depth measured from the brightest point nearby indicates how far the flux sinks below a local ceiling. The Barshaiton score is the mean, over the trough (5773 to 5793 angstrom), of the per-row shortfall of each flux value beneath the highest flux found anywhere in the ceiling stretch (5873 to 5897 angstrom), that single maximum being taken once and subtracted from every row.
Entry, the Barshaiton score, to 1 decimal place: 0.3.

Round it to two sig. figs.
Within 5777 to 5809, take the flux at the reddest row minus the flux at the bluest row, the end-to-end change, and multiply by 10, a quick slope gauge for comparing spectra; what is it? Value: -2.7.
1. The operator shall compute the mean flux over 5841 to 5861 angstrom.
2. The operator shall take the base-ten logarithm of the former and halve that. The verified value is 0.503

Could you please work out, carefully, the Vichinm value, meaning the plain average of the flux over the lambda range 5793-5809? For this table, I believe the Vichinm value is 10.4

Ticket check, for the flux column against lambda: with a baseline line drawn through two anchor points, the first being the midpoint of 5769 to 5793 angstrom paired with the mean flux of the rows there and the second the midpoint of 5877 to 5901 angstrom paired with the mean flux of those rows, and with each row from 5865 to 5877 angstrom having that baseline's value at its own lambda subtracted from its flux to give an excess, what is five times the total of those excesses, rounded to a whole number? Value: 16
